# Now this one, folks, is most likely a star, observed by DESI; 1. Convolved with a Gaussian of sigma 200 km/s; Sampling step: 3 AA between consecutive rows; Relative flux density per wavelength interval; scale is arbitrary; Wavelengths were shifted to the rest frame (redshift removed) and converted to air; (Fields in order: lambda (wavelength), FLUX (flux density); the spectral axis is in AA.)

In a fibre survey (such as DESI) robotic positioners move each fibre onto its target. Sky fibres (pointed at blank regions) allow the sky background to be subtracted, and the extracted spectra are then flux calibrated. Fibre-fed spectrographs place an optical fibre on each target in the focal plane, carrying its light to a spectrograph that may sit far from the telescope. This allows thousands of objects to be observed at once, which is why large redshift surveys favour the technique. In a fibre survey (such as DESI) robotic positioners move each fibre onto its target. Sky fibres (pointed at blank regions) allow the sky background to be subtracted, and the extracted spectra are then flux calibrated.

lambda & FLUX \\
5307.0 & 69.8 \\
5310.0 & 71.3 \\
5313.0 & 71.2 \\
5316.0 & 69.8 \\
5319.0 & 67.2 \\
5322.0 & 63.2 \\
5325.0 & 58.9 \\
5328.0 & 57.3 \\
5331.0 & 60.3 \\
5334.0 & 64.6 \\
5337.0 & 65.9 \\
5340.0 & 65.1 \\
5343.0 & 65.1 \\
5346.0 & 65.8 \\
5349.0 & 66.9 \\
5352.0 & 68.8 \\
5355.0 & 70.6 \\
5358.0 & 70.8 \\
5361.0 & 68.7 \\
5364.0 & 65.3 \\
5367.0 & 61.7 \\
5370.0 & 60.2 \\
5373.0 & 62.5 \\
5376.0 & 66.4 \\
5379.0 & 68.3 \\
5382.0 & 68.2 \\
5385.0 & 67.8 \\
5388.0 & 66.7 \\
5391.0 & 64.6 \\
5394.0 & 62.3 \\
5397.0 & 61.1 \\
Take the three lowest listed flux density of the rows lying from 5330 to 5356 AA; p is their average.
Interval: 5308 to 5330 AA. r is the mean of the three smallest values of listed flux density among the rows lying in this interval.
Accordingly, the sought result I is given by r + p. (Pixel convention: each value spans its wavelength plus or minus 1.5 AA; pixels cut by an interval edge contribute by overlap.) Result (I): 123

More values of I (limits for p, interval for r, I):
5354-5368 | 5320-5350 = 124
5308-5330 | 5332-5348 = 125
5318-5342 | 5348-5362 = 127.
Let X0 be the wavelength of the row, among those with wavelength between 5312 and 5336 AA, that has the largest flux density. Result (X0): 5313.0 AA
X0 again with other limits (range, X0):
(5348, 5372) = 5358.0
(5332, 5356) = 5355.0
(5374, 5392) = 5379.0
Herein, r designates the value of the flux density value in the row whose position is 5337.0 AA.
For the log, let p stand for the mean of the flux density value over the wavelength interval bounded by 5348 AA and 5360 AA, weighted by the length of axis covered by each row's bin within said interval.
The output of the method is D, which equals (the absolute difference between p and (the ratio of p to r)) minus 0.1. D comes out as 68.2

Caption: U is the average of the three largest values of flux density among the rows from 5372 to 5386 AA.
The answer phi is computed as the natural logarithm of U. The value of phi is 4.22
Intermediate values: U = 68.1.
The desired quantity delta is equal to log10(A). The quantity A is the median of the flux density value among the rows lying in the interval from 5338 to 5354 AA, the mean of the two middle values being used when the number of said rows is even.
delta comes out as 1.82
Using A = 66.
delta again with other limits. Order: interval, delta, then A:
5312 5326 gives 1.83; 67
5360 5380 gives 1.81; 65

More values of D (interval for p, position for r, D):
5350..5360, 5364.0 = 68.7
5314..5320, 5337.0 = 67.7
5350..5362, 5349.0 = 68.5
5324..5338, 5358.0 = 60.4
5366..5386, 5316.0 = 64.0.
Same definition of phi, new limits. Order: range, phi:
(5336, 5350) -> 4.19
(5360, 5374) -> 4.18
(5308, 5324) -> 4.26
